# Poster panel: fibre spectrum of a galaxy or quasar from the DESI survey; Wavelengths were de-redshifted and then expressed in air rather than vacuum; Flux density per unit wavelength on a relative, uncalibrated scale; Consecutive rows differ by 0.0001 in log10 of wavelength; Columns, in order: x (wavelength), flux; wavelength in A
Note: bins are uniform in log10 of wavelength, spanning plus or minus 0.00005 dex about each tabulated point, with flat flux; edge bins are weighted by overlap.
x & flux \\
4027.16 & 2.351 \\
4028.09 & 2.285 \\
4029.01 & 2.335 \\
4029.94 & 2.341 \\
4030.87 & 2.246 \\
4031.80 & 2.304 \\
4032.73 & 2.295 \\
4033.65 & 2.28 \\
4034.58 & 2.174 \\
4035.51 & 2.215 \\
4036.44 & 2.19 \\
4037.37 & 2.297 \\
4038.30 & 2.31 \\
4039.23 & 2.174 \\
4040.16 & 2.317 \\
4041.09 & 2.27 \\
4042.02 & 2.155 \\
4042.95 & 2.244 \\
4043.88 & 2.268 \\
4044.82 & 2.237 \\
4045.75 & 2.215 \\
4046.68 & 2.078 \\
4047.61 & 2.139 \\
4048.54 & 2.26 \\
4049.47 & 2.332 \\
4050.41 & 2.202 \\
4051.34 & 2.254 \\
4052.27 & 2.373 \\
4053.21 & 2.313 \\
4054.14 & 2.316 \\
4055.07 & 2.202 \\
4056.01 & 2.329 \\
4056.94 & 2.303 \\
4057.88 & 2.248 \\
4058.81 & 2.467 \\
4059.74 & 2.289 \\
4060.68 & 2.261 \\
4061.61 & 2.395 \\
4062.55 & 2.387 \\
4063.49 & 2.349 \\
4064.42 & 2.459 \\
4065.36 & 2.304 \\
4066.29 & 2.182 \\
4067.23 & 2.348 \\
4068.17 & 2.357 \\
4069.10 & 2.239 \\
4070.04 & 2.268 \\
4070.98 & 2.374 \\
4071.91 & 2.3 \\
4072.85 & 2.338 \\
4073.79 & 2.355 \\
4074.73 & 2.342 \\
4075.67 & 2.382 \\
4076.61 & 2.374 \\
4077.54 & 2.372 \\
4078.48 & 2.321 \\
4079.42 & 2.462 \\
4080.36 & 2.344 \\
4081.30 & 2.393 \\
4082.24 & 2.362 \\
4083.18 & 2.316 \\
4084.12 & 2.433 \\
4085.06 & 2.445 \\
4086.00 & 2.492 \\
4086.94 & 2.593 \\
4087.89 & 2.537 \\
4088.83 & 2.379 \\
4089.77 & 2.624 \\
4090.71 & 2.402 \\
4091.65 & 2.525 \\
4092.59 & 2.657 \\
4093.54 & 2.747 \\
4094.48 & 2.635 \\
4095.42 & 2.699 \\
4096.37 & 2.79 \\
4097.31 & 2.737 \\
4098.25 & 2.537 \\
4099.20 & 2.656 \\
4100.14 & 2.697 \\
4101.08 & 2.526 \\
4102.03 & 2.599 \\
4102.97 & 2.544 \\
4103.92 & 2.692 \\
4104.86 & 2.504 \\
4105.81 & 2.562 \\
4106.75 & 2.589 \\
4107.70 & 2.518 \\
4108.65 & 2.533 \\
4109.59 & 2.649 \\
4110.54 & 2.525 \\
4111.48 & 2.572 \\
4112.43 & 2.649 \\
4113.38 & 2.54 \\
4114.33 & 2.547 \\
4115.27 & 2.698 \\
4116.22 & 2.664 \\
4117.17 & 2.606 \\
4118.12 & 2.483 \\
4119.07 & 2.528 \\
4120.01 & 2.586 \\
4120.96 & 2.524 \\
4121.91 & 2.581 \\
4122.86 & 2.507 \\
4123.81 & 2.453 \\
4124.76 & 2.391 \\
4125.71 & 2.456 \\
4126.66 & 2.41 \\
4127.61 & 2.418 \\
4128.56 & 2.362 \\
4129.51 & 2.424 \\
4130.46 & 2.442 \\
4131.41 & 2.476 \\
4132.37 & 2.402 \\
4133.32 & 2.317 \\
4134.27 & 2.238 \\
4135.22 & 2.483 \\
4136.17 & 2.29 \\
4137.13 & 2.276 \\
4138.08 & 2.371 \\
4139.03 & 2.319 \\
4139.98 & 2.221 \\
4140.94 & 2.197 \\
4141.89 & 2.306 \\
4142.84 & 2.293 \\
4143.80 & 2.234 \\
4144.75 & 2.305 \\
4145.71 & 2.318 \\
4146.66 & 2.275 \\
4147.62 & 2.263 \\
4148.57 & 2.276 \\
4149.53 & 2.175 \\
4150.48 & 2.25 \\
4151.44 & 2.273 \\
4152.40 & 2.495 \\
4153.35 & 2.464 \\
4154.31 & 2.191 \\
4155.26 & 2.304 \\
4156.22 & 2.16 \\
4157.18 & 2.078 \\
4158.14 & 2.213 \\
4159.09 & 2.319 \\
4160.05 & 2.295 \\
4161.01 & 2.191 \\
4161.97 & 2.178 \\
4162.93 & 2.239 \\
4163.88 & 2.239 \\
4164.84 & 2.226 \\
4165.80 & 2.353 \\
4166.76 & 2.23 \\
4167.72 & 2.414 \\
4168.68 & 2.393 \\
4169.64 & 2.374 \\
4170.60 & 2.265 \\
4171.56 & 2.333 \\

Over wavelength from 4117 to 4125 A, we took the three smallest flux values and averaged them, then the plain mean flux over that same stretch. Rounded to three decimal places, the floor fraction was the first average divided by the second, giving 0.970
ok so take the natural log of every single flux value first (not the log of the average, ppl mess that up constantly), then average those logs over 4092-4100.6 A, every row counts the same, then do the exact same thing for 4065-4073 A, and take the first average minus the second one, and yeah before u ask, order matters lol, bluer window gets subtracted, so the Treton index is 0.15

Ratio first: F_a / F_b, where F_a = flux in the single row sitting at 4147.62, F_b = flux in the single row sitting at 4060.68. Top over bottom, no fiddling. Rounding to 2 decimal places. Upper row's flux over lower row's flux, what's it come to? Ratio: 1.00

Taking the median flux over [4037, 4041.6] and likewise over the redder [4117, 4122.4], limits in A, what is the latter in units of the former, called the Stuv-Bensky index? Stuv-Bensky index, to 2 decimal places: 1.11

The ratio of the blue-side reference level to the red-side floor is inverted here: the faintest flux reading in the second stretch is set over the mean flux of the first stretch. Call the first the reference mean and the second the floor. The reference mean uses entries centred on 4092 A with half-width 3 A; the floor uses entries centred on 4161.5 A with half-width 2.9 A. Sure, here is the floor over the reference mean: 0.84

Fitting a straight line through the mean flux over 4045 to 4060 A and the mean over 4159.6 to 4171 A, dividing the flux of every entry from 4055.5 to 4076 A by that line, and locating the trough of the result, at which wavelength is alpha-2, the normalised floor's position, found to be 4066.29 A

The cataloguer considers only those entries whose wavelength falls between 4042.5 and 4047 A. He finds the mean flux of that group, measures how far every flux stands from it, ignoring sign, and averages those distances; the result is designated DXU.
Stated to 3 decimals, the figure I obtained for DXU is 0.052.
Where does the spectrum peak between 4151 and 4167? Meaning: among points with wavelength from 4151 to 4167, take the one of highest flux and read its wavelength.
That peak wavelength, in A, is 4152.40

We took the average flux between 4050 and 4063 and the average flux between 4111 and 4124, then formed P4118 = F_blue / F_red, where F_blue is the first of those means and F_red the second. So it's 0.90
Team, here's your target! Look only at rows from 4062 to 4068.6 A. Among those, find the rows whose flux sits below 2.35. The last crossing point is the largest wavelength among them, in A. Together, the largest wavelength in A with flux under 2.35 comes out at 4067.23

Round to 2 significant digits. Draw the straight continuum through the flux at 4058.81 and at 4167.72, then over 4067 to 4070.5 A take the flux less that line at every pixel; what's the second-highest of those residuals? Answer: -0.11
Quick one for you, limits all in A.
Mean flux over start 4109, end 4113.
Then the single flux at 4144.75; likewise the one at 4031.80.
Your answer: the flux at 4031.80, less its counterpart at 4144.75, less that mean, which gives -2.6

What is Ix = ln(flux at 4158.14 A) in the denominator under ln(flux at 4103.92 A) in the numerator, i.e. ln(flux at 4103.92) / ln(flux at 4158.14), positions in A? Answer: 1.25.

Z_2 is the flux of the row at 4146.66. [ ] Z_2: 2.275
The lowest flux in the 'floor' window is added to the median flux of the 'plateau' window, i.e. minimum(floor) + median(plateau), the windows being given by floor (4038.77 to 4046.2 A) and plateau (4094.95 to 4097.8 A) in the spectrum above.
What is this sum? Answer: 4.89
